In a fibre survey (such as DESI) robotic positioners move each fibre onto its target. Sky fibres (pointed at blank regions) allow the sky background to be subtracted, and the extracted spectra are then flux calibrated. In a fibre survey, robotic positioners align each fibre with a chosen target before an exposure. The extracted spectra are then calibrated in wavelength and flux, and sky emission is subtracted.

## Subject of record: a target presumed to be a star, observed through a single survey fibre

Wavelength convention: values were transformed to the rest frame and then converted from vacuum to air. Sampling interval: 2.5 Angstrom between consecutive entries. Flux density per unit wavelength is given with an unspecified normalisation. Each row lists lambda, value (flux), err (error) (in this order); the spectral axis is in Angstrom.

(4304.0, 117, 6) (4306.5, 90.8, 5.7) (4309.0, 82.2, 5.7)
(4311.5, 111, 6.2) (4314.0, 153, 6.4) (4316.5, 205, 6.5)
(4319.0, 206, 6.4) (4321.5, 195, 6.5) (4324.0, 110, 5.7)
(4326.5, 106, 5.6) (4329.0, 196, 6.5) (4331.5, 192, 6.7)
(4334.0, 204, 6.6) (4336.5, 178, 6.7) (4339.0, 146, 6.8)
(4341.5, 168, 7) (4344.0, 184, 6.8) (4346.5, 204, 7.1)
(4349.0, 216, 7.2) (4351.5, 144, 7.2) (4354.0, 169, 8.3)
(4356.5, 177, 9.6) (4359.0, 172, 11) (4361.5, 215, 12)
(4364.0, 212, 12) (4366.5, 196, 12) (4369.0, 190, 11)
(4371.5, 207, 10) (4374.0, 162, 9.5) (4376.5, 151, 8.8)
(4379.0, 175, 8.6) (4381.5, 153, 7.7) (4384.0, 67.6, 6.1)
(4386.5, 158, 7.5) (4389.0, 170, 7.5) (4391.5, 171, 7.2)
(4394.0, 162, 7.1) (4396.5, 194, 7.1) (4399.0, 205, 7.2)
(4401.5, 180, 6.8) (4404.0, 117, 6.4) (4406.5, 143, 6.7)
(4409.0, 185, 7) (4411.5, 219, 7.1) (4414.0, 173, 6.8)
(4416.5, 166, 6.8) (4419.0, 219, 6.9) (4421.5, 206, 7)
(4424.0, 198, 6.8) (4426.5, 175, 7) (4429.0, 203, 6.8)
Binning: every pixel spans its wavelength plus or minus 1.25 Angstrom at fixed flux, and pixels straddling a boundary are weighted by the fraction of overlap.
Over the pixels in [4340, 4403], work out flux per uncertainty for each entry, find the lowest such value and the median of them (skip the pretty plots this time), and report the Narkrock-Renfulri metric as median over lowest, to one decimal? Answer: 1.8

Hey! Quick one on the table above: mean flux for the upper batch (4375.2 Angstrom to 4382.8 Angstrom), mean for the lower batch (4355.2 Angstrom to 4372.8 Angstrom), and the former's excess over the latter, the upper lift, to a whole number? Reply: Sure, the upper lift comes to -36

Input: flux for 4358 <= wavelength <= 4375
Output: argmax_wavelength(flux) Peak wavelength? 4361.5 Angstrom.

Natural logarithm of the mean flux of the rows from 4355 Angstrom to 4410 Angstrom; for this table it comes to 5.14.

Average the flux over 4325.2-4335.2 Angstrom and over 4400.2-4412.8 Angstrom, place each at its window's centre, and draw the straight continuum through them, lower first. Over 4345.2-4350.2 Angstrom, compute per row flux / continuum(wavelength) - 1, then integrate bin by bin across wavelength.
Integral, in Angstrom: 1.06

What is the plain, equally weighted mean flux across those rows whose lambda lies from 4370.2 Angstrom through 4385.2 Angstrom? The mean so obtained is 153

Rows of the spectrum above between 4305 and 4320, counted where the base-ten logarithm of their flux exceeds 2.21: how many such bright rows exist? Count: 2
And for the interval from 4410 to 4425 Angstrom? 6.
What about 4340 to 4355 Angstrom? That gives 5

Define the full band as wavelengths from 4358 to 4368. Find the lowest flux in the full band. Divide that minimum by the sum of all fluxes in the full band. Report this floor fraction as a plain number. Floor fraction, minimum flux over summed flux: 0.22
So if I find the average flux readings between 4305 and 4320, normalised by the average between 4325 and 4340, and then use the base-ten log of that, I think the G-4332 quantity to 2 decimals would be -0.08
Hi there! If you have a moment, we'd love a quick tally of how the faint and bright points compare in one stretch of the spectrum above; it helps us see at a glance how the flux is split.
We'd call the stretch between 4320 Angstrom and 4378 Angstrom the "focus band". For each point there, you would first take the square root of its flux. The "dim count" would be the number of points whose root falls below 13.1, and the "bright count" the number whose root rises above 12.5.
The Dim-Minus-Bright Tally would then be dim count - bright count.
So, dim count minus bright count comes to -10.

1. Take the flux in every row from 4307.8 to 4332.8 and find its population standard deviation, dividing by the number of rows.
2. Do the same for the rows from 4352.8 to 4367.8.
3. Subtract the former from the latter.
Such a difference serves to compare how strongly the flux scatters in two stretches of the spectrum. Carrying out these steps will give -27.7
